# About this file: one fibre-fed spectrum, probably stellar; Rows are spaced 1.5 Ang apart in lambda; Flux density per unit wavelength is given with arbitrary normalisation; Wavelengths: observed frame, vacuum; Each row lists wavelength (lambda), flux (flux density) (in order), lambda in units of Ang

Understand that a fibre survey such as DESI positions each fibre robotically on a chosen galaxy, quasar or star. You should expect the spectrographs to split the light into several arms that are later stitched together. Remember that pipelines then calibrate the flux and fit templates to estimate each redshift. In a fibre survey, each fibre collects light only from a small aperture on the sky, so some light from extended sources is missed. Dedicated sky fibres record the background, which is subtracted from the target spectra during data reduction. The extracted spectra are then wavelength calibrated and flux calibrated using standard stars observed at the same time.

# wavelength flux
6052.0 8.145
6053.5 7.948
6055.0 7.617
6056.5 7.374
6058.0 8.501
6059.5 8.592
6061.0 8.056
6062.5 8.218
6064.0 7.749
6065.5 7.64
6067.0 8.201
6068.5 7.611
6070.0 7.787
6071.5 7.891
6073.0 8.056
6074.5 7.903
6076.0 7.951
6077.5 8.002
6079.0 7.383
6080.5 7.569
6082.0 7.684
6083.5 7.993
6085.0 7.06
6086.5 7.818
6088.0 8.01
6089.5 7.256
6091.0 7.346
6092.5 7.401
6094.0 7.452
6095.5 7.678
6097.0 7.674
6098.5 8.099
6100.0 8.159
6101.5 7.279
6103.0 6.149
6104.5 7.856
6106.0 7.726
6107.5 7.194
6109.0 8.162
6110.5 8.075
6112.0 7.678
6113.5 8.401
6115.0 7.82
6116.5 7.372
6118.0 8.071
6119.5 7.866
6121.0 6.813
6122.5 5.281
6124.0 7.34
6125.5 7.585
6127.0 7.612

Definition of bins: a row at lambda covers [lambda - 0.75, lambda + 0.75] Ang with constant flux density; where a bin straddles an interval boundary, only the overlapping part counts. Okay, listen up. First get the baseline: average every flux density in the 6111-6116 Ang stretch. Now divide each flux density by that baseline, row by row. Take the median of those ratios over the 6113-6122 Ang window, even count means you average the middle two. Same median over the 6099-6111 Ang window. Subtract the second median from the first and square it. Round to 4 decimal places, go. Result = 0.0000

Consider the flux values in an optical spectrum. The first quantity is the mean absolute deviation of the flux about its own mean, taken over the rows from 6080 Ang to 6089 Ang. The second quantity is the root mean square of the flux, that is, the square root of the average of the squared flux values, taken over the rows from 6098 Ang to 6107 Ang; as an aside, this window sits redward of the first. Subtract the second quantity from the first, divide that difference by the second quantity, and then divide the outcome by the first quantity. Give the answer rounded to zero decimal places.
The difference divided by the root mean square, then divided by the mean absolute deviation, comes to -4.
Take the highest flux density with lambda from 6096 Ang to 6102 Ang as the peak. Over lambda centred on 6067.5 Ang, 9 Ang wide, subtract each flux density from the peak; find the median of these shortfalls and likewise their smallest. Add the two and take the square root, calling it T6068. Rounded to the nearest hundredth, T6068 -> 0.59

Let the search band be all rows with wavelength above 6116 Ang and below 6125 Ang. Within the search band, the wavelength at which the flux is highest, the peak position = 6118.0 Ang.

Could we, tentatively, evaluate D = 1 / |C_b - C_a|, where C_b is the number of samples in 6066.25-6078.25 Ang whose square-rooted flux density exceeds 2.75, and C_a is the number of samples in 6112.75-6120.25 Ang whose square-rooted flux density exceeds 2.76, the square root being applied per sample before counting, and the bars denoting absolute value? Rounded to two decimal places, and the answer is 0.25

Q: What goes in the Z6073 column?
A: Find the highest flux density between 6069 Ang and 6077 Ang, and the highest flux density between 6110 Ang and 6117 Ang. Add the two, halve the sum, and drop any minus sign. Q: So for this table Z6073 8.2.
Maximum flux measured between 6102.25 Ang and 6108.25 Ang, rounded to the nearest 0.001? 7.856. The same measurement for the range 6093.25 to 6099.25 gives 8.099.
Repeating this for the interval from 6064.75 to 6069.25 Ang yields 8.201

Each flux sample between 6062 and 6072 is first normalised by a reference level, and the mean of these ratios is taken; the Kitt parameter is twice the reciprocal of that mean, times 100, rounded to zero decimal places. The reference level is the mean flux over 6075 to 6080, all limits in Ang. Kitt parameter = 198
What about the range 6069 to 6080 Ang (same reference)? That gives 198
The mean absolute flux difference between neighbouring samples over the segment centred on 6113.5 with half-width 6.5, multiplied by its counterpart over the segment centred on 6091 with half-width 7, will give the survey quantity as 0.14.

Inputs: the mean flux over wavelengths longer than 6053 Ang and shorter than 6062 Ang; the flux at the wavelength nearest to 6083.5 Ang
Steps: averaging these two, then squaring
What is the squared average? 64.1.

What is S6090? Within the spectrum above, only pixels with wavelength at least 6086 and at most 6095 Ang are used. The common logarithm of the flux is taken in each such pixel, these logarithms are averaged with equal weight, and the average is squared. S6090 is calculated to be 0.77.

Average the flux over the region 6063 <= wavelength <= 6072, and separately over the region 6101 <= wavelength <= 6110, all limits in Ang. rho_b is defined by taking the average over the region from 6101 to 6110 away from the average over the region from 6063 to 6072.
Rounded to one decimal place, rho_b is 0.4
